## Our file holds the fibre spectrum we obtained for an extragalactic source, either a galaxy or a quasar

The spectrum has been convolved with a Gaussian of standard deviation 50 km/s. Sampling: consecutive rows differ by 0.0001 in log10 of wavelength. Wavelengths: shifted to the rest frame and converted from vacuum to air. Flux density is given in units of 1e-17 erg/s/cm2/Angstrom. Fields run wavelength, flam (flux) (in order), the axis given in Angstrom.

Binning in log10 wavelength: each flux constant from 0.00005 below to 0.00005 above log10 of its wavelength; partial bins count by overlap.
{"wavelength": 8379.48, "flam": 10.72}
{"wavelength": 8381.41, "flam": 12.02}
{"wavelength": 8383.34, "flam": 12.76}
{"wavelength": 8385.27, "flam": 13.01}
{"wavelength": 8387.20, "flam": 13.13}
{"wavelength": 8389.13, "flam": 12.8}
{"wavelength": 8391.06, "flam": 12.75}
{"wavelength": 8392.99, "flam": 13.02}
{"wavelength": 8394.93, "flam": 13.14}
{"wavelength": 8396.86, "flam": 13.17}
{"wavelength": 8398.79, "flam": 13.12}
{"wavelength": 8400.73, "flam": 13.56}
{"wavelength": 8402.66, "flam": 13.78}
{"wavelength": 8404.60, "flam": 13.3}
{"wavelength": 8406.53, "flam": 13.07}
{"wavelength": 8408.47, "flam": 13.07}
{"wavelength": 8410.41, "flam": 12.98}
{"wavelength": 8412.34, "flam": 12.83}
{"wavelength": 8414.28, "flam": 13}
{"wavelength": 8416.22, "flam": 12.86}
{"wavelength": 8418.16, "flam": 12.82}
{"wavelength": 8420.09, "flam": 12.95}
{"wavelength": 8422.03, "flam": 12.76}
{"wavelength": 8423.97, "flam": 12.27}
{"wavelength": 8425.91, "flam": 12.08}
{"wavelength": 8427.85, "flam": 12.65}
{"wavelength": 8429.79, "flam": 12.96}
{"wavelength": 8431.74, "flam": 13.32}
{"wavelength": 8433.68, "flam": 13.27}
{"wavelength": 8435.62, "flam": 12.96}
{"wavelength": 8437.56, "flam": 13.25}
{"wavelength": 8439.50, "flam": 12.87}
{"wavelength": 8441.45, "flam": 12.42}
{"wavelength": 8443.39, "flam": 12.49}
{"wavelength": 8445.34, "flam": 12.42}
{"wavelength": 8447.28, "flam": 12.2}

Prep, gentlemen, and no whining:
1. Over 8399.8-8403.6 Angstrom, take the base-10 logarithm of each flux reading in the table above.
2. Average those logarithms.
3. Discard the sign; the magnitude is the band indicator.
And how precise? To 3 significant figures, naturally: 1.14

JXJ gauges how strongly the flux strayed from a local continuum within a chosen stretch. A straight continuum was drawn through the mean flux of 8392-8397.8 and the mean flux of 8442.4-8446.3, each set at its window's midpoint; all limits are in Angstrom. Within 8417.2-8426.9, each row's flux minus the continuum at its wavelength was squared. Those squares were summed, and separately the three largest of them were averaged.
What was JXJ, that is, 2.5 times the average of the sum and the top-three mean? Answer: 1.0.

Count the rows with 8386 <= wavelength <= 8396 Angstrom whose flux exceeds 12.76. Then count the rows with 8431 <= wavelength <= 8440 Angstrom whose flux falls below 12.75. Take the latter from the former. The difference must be 4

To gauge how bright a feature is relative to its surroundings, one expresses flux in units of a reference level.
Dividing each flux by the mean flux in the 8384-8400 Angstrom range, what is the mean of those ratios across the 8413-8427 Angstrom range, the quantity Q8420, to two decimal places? 0.97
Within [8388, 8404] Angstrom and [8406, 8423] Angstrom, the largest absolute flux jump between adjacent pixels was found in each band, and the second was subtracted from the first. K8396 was 0.25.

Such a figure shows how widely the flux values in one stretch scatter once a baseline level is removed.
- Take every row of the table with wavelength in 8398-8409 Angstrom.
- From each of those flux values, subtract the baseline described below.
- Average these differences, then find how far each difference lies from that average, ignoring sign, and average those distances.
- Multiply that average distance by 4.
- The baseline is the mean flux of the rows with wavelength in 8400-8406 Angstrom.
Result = 0.94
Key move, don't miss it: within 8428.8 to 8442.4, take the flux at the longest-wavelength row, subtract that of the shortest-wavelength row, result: -0.54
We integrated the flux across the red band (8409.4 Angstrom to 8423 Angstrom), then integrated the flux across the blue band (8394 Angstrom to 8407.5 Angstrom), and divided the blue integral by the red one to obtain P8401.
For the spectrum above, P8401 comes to 1.03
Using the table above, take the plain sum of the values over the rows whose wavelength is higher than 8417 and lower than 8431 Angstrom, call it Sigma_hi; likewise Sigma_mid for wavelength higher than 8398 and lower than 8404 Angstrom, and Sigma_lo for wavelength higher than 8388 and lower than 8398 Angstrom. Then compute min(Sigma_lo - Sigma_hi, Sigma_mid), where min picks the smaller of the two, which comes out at -24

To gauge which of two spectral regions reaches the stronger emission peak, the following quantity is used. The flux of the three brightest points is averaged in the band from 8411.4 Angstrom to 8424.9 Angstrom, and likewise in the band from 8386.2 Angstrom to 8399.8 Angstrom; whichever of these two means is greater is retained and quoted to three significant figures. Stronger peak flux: 13.1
